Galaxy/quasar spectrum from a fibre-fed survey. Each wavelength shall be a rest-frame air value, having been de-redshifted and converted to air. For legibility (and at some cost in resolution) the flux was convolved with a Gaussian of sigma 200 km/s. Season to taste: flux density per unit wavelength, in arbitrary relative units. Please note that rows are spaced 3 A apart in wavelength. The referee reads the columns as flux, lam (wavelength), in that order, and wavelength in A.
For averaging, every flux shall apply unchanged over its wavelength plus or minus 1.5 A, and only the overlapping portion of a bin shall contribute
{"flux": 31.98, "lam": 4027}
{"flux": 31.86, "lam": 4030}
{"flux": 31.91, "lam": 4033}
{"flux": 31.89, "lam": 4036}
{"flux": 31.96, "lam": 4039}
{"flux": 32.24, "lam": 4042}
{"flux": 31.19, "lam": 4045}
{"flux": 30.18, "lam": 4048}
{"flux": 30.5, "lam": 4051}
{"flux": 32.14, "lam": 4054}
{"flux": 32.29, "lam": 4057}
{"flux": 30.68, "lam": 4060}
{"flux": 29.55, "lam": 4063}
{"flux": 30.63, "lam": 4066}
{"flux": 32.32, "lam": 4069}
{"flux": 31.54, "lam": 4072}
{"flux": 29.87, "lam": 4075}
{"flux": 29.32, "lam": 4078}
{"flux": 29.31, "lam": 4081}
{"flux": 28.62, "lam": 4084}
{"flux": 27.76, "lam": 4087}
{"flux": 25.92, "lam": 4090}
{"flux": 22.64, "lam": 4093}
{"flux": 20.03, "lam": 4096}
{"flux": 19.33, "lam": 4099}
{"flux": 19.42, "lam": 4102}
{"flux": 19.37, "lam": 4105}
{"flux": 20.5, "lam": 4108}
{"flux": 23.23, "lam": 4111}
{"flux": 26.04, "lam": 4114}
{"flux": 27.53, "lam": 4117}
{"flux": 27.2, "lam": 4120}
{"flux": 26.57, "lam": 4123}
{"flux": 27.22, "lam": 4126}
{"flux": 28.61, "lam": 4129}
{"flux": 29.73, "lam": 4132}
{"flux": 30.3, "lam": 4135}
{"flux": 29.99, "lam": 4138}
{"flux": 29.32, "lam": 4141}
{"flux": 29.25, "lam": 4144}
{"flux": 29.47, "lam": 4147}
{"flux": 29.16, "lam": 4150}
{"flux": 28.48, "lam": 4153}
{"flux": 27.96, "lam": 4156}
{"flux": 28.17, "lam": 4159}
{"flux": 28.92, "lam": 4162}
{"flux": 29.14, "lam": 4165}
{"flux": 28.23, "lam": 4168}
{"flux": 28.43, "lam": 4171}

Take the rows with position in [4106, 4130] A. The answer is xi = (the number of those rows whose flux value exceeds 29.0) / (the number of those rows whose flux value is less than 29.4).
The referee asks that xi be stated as 0.0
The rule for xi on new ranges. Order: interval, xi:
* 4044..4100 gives 1.6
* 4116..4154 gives 0.8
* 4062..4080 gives 6.0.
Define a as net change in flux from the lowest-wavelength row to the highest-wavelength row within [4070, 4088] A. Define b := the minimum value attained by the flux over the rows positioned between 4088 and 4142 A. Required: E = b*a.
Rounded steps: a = -3.8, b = 19.33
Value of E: -73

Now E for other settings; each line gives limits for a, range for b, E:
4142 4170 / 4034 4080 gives -30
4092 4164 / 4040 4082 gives 184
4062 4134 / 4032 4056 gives 5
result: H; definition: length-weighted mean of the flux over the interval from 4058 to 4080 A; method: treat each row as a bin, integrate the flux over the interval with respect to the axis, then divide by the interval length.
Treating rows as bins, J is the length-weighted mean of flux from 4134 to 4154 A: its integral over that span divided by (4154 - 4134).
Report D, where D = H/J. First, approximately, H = 30.6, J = 29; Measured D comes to 1.04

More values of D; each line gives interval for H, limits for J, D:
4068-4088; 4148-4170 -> 1.04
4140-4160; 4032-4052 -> 0.92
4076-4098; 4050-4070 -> 0.84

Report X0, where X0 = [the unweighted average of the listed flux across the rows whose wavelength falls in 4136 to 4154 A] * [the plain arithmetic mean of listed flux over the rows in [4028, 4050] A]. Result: 925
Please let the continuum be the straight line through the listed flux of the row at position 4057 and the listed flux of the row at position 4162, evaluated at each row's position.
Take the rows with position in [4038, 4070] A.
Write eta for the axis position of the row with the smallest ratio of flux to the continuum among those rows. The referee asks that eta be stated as 4063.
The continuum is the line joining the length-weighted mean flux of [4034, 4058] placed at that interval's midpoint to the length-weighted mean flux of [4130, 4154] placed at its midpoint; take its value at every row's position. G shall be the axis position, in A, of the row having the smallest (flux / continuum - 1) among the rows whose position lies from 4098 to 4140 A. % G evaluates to 4099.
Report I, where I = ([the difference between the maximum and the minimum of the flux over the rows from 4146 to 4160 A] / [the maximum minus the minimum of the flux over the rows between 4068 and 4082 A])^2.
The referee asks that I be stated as 0.3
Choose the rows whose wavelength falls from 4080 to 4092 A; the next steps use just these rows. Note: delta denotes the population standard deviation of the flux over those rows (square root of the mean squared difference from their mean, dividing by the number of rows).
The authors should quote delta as 1.3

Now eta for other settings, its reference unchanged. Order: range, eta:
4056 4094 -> 4093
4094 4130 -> 4099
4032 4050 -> 4048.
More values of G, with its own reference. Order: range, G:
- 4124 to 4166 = 4126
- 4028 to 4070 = 4063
